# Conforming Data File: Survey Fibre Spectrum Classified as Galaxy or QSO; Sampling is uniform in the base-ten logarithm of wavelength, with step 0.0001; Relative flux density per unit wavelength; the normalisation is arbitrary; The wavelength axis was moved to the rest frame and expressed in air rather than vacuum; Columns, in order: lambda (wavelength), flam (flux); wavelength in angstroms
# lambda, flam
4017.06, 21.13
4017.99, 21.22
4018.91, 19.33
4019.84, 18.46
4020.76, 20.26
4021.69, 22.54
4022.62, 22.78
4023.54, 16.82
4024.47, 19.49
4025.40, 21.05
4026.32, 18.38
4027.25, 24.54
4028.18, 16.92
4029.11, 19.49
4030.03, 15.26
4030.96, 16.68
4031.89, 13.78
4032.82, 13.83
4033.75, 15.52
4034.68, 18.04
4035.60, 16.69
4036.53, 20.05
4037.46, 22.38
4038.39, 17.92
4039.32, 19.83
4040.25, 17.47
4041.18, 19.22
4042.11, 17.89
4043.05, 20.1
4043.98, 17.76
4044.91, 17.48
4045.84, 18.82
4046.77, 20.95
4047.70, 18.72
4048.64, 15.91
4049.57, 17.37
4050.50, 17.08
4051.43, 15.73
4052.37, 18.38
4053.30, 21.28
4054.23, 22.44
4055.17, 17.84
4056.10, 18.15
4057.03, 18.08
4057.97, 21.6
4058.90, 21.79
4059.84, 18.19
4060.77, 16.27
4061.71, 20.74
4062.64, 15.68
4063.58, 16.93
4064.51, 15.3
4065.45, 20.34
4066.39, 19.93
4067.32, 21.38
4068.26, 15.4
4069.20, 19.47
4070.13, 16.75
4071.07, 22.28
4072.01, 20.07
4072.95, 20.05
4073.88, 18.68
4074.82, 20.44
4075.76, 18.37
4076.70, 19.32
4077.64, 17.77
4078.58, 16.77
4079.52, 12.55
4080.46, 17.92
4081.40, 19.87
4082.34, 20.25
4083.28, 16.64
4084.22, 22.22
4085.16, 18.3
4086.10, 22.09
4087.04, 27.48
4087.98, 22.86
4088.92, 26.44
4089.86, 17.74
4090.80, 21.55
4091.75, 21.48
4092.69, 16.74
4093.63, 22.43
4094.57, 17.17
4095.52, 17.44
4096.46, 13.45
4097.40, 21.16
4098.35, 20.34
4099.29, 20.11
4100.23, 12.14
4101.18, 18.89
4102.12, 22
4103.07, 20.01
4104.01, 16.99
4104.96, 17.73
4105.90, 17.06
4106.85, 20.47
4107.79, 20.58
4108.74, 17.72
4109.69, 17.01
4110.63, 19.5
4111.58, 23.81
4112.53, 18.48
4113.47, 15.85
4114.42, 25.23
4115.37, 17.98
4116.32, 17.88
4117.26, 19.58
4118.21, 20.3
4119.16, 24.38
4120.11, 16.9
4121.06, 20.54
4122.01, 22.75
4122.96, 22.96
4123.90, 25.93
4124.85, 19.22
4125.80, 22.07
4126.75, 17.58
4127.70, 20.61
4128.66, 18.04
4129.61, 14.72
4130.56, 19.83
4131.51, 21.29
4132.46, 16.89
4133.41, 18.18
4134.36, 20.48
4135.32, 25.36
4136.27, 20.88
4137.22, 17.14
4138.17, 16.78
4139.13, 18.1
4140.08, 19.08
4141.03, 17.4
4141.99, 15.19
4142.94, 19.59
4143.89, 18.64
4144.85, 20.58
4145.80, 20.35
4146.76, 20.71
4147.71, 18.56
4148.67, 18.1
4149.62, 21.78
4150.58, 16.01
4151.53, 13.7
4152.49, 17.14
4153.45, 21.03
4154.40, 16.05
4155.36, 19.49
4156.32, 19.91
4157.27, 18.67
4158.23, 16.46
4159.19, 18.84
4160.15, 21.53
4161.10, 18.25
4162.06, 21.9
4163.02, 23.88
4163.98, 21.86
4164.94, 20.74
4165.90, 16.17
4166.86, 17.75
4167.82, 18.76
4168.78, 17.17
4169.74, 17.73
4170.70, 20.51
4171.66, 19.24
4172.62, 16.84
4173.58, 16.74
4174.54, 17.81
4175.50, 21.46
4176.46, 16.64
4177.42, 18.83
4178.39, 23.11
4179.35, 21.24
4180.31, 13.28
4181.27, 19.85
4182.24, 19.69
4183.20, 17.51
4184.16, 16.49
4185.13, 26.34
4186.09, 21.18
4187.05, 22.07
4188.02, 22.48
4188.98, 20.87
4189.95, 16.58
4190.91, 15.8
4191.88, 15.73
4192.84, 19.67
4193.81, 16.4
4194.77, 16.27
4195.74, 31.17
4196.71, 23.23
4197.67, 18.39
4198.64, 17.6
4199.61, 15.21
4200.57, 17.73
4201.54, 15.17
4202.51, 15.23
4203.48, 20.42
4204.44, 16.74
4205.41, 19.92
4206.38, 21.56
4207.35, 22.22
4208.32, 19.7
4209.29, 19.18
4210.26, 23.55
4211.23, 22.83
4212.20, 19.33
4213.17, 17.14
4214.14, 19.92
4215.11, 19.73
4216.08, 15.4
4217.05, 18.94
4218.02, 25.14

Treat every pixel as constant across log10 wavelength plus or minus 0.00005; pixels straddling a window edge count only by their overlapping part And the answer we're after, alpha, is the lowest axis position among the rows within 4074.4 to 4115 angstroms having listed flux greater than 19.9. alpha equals 4074.82 angstroms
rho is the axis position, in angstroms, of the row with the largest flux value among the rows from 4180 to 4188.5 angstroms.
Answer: 4185.13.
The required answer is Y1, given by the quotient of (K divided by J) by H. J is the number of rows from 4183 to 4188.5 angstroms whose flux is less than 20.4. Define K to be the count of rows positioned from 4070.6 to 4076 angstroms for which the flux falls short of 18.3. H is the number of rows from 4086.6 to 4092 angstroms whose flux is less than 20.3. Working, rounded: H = 1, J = 2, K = 0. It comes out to 0.00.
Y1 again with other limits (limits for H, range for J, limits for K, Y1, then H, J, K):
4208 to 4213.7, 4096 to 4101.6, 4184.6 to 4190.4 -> 0.05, 4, 5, 1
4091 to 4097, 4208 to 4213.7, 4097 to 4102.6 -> 0.06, 4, 4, 1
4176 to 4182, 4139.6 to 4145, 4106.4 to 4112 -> 0.10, 4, 5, 2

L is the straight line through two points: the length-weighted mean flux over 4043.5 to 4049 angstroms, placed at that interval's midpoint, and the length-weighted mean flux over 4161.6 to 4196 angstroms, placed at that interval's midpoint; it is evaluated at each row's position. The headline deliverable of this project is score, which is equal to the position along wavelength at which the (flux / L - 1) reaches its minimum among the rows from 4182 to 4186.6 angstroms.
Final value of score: 4184.16 angstroms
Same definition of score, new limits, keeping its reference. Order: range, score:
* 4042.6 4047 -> 4044.91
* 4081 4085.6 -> 4083.28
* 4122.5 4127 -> 4126.75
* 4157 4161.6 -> 4158.23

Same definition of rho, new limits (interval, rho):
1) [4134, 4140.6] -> 4135.32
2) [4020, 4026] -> 4022.62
